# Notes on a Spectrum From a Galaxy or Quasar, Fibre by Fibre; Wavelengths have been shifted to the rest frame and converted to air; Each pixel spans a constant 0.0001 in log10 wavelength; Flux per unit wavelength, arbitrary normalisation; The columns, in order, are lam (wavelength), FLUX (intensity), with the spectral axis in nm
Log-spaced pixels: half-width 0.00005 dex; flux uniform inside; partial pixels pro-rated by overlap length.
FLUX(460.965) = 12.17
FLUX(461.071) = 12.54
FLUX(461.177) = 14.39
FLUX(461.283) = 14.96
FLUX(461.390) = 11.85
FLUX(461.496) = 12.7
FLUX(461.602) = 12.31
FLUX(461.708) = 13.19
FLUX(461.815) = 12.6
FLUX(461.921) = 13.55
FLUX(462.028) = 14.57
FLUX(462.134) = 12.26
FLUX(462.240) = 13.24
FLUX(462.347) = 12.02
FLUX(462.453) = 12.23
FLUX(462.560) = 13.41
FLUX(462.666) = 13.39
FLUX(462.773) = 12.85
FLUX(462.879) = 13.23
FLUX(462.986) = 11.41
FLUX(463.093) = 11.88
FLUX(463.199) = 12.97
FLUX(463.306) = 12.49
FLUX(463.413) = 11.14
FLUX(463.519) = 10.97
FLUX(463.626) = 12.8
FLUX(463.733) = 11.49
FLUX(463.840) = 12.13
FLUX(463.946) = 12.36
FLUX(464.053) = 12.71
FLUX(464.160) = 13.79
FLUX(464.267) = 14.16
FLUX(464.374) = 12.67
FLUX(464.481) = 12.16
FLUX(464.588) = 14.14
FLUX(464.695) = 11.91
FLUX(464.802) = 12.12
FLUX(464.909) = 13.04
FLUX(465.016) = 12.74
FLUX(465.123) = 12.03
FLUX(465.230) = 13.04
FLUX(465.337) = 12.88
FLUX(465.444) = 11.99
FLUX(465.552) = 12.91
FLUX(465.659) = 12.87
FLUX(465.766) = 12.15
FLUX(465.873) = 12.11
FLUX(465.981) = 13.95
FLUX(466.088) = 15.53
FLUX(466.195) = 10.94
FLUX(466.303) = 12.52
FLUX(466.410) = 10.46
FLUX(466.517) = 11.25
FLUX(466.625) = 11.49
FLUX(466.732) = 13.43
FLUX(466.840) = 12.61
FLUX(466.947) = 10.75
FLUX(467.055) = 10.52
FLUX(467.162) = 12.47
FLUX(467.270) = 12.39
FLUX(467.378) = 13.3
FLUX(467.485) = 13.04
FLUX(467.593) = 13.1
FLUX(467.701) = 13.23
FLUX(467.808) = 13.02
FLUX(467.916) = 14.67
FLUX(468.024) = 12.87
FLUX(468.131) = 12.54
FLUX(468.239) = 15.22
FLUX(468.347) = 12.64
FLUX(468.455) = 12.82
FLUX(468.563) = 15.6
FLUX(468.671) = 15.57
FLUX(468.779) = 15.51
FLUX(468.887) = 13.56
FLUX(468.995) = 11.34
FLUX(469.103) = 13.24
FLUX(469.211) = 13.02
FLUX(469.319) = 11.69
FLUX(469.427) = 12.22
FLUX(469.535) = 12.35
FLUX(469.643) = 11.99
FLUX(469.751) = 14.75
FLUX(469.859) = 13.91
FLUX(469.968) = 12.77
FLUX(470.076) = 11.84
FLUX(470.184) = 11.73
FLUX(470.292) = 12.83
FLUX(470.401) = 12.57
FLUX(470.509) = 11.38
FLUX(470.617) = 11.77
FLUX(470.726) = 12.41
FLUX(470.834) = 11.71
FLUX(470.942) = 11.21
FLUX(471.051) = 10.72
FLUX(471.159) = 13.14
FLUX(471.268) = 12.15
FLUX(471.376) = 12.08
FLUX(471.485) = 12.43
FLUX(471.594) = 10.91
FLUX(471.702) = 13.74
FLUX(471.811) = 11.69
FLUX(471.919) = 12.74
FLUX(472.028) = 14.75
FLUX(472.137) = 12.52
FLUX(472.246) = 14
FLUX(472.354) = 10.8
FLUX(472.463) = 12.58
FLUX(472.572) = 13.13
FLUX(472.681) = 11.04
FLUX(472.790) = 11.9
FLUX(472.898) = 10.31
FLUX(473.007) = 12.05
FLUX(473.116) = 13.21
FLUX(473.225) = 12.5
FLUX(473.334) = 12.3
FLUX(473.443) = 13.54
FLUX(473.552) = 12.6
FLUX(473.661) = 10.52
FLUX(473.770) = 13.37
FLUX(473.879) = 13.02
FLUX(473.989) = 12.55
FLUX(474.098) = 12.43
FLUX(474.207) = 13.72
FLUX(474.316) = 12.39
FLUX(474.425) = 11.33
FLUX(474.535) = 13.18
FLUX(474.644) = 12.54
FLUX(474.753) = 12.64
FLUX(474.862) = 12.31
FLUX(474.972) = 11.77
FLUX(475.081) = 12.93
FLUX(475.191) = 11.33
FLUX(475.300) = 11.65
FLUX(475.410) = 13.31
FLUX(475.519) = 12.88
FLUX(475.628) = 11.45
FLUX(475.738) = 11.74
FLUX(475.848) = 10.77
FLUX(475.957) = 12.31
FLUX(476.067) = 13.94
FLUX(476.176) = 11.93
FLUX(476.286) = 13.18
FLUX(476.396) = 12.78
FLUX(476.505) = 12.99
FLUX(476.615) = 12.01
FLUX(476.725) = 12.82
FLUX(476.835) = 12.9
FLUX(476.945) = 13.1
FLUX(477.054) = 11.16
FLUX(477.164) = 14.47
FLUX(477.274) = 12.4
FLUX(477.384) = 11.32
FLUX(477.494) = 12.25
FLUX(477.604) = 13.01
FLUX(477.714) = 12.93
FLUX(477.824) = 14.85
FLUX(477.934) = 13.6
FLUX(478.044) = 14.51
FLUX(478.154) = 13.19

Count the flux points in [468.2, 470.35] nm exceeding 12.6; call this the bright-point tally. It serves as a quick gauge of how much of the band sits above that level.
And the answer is 13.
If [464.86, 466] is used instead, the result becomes 7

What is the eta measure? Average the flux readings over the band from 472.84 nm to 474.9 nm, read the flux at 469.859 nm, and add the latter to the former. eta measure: 26.4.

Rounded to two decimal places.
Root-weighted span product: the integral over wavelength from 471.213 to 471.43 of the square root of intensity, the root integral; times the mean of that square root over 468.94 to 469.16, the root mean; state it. 2.65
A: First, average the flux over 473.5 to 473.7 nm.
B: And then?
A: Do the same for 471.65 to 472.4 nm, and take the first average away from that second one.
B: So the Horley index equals 1.3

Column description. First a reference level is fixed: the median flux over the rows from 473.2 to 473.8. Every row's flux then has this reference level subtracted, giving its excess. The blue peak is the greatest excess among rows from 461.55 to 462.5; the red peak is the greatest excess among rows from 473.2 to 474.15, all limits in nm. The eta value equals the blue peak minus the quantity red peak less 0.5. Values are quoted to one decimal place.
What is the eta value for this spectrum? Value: 1.5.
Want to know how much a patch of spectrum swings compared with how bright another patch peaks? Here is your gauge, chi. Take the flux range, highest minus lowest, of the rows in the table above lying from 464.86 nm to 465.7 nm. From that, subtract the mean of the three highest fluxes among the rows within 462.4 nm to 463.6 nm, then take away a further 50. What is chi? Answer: -62.3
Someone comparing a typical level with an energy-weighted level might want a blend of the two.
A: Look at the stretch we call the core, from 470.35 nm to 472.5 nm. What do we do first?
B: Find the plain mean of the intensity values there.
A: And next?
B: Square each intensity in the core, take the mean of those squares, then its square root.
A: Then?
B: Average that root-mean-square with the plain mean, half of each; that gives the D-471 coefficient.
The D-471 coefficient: 12.3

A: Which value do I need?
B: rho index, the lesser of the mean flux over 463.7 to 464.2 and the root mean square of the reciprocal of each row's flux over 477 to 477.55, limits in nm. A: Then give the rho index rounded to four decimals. 0.0822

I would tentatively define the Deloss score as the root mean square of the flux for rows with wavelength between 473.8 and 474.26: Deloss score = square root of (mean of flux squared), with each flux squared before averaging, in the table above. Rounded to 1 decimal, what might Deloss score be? 12.9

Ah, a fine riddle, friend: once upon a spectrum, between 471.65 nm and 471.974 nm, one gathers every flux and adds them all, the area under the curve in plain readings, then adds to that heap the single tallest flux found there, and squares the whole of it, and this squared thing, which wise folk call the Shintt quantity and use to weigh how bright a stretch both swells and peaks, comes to 2695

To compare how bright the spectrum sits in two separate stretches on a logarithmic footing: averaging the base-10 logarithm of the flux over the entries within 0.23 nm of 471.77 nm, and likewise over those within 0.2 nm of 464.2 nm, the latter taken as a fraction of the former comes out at 1.03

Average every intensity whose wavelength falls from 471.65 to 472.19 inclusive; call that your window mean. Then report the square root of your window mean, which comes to 3.62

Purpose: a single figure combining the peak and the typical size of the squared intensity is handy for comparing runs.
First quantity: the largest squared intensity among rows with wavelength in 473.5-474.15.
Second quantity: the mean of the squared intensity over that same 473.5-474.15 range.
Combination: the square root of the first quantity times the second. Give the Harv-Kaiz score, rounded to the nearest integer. 166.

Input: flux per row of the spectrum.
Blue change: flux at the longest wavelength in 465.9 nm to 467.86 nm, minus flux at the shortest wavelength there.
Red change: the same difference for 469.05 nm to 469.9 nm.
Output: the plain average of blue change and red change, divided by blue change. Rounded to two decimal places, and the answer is 0.14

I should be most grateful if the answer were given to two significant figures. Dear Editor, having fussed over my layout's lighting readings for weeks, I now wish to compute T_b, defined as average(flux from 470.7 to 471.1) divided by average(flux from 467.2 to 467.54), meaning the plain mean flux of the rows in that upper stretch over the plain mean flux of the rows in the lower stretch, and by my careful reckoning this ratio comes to 0.89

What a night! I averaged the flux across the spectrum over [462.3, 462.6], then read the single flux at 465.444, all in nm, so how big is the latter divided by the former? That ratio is 0.96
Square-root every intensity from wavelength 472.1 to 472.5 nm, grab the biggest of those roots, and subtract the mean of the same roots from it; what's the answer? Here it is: 0.21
